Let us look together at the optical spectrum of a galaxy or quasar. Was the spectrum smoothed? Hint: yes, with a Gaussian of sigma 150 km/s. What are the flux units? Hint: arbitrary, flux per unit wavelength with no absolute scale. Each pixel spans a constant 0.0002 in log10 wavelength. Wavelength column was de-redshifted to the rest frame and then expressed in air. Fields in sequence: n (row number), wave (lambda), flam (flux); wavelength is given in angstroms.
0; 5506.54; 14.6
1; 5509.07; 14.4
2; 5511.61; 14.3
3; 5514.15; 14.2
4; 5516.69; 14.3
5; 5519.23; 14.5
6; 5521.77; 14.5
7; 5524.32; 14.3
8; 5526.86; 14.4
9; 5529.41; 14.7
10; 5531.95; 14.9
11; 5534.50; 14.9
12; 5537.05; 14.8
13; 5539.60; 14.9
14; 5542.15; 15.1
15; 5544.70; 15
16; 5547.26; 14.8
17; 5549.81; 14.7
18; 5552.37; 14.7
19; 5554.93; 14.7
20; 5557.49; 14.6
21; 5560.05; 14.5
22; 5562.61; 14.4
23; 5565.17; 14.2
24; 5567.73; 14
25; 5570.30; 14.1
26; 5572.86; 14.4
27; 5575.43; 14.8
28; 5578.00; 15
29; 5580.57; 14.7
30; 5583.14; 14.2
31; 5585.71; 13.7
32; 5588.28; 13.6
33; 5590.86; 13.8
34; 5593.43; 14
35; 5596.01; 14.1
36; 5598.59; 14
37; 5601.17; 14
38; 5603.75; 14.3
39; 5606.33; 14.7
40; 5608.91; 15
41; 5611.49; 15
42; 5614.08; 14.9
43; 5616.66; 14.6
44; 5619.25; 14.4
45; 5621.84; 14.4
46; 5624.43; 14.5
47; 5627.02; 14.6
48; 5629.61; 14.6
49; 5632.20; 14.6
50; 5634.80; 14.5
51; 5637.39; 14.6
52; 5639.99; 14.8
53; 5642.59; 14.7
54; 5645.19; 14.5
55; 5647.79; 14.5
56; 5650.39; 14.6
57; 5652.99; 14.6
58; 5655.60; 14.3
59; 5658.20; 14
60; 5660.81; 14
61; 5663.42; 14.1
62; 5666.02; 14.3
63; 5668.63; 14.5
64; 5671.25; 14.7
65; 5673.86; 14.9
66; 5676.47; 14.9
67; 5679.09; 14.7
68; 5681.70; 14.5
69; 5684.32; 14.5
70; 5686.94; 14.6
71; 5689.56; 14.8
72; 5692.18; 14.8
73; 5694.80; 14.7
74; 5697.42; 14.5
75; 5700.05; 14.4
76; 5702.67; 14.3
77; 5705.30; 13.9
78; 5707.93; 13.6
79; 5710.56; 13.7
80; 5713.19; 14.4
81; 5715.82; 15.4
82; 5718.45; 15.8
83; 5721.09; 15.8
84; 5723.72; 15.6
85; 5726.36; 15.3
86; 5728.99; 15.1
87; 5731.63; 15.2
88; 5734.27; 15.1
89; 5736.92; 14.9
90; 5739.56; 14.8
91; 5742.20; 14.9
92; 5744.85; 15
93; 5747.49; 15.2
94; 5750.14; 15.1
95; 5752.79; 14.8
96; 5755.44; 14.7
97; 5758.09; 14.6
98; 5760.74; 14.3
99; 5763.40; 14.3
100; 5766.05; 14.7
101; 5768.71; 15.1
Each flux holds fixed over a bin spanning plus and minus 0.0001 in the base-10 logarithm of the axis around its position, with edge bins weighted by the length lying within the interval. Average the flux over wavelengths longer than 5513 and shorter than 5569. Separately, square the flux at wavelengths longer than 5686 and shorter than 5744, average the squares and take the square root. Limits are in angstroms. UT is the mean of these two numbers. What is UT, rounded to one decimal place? 14.7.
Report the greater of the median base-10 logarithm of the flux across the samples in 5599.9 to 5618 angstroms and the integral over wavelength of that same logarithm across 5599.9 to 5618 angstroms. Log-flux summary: 21.1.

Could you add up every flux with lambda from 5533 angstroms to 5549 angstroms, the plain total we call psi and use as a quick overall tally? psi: 89.5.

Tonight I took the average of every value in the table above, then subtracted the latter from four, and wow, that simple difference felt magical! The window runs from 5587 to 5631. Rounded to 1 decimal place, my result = -10.4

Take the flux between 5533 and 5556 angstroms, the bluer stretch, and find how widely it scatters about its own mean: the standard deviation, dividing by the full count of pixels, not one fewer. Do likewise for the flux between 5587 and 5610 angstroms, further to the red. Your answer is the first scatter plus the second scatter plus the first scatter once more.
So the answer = 0.68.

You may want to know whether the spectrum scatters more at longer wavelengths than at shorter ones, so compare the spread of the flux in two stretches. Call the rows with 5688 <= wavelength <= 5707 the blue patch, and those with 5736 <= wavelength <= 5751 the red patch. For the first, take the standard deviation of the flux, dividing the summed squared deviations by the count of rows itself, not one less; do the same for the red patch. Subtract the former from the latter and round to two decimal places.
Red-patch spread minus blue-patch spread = -0.17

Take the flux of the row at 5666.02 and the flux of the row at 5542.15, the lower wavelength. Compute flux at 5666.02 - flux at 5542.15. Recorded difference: -0.8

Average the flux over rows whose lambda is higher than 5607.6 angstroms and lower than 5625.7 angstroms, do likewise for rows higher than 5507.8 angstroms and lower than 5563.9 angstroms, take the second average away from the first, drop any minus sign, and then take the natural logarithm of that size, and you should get -2.7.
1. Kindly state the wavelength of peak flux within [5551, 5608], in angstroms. 5578.00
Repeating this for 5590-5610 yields 5608.91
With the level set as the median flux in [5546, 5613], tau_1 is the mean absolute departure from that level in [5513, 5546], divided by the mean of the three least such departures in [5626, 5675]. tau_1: 3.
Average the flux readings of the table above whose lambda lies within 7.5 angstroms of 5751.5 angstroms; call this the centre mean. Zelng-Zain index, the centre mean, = 14.9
